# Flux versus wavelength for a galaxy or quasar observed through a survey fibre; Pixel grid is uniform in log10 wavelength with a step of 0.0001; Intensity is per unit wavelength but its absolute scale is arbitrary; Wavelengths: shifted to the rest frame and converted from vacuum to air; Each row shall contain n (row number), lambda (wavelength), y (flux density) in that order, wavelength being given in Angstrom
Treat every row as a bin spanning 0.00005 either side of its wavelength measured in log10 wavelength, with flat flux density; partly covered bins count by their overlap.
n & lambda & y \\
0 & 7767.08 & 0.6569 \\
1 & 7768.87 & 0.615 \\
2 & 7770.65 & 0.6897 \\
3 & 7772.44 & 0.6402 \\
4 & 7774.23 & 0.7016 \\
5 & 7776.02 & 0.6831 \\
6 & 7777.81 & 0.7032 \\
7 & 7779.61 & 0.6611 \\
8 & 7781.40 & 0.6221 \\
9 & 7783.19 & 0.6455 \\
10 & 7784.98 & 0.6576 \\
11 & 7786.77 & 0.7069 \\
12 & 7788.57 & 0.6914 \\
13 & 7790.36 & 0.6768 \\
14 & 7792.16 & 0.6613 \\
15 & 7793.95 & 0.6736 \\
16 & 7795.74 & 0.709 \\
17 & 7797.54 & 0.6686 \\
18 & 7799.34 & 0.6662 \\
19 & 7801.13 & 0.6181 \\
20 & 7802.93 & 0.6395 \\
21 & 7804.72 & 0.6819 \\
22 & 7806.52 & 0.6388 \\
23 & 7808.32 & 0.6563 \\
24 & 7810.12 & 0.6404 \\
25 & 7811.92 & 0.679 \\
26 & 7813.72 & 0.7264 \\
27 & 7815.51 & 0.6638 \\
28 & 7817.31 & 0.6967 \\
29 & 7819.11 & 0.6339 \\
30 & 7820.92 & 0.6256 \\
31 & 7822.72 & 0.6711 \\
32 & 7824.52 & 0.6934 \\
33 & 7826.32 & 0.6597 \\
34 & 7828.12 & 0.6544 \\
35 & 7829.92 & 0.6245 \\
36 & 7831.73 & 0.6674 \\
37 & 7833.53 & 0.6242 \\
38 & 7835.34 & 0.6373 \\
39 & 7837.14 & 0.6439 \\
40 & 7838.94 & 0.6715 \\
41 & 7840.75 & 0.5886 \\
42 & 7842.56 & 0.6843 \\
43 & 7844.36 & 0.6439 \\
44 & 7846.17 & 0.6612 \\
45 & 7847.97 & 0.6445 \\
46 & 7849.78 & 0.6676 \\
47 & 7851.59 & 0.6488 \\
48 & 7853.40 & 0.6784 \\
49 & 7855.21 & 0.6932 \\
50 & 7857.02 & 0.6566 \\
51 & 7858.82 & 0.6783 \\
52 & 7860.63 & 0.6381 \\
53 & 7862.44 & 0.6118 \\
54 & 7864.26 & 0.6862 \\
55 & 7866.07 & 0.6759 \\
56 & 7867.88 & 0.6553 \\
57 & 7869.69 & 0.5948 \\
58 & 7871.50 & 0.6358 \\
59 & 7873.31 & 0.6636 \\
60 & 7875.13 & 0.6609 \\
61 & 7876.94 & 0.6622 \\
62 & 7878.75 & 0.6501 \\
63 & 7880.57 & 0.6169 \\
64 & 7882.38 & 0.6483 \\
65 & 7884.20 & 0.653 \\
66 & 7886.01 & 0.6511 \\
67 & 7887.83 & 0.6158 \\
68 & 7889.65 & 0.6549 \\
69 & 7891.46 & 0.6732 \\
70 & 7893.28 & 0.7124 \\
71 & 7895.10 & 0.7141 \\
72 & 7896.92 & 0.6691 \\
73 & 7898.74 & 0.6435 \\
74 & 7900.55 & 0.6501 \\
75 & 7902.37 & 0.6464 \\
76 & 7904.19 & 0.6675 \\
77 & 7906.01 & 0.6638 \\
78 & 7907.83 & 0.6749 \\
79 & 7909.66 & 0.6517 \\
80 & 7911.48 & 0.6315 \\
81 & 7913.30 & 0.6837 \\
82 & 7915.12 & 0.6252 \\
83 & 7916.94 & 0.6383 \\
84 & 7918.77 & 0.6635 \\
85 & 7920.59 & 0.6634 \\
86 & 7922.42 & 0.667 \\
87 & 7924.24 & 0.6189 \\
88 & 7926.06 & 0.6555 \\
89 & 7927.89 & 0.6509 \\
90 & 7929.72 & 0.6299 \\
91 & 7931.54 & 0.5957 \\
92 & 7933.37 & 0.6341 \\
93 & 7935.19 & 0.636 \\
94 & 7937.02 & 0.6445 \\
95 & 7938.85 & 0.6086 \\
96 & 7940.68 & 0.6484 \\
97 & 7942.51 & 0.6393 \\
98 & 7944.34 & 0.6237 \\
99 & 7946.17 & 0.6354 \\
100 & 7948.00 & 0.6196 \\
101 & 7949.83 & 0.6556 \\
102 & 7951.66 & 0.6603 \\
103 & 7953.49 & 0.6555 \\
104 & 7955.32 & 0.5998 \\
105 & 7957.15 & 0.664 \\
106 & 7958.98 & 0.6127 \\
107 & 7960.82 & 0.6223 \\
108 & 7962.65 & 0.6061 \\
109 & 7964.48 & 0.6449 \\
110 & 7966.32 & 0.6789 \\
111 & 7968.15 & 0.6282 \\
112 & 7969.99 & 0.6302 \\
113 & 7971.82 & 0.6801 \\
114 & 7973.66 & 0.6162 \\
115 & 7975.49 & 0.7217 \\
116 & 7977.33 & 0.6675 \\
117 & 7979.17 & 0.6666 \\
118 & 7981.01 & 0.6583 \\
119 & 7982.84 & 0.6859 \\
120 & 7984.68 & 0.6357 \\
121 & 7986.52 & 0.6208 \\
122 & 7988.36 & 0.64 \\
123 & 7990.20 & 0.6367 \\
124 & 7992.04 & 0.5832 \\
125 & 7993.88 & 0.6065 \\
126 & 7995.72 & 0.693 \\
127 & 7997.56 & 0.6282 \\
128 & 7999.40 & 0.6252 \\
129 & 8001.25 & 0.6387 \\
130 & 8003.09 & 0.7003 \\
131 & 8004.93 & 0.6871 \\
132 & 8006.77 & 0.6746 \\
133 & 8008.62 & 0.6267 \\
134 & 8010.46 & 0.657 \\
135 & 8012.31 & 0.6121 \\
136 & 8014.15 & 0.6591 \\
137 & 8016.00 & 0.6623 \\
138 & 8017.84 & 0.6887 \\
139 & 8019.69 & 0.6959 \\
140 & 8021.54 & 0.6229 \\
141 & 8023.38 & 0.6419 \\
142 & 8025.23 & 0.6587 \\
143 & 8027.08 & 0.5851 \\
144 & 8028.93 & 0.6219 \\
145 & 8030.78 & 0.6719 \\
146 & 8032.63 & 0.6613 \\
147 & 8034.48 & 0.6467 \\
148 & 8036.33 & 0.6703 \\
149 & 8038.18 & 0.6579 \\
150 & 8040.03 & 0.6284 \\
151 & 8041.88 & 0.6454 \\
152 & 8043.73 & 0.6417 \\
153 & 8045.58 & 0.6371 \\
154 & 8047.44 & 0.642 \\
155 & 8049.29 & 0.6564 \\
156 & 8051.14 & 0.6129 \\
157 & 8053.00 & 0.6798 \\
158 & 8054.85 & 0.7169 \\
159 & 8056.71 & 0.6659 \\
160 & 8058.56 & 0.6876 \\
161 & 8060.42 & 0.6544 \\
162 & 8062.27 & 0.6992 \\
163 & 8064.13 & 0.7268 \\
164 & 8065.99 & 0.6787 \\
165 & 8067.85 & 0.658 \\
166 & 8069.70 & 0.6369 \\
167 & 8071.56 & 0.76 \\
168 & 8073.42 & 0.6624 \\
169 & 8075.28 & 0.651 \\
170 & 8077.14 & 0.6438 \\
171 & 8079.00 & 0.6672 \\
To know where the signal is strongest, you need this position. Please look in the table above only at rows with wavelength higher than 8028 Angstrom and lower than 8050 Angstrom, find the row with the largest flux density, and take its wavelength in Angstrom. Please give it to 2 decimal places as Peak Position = 8030.78 Angstrom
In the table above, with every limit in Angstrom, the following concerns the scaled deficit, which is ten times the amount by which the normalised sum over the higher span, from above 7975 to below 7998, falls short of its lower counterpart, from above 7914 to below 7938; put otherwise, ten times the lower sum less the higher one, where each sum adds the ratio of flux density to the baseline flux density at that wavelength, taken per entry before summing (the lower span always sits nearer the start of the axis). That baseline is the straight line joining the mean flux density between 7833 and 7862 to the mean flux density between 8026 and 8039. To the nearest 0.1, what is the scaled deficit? -2.4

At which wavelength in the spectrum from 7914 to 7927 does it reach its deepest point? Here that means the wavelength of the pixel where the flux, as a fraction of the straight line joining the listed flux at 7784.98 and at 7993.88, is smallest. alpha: 7924.24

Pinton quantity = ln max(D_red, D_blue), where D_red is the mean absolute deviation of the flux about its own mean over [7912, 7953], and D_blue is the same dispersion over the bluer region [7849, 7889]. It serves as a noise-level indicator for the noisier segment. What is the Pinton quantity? -3.97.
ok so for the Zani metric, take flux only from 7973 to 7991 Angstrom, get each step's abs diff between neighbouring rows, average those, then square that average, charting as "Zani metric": 0.0010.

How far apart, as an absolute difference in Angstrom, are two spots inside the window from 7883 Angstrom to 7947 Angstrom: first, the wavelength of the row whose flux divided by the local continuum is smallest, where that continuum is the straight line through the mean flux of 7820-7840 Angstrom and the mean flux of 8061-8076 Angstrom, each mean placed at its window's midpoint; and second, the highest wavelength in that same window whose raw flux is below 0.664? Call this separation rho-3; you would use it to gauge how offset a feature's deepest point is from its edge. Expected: 14.6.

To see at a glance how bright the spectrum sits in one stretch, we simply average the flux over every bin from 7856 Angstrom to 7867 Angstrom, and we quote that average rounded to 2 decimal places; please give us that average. 0.66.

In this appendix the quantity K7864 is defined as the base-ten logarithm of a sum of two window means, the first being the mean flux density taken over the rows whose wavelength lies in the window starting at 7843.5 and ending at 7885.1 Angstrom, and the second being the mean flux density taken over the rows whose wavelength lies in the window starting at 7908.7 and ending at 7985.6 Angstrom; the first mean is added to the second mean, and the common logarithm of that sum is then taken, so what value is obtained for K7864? 0.113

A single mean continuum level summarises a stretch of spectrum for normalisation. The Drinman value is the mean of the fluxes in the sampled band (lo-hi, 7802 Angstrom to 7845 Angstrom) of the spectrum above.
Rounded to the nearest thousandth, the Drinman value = 0.656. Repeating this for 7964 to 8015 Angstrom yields 0.650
